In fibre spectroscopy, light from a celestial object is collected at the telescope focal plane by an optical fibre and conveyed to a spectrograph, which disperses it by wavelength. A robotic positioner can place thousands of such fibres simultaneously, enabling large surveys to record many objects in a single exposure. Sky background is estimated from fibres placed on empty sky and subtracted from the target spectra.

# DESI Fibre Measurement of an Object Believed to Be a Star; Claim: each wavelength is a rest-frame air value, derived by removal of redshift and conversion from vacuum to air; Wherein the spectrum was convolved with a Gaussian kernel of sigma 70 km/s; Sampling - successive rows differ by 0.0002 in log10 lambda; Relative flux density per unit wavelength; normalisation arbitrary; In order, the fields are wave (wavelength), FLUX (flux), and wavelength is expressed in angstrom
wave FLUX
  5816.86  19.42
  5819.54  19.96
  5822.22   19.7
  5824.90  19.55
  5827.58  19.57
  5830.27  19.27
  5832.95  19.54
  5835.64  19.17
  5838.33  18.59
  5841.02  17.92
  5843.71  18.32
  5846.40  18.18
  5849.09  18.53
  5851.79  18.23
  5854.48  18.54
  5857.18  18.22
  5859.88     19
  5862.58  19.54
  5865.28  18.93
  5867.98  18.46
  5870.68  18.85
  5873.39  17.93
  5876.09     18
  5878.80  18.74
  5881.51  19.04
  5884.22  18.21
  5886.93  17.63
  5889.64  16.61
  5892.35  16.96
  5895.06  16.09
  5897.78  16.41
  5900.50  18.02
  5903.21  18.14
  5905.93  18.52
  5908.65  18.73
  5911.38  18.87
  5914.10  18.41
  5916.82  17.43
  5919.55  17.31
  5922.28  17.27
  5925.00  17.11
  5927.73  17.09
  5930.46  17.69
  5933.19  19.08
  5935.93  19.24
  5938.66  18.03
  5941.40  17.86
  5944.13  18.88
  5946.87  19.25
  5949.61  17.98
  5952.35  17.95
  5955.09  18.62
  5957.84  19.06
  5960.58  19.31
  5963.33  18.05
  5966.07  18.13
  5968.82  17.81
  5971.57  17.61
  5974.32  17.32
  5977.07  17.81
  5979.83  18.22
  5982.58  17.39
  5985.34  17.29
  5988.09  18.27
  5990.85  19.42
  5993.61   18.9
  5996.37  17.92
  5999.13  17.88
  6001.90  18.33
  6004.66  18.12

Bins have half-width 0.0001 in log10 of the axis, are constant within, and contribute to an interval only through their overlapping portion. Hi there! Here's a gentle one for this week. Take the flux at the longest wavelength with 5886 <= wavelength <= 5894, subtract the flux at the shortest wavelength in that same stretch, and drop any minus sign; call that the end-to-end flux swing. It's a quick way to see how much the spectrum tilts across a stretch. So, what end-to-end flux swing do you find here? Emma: 0.67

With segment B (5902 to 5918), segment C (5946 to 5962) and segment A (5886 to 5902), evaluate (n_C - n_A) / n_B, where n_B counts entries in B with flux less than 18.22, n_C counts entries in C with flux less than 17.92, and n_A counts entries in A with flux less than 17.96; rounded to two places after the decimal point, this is -2.50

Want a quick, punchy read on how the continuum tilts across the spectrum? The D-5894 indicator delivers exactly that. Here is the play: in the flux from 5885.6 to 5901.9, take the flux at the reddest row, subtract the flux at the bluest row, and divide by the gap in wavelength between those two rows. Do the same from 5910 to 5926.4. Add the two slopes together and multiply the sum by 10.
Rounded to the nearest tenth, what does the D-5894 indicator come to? -1.0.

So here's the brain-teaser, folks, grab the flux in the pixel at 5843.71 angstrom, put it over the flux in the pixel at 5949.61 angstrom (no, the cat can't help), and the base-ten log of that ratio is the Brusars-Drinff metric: 0.01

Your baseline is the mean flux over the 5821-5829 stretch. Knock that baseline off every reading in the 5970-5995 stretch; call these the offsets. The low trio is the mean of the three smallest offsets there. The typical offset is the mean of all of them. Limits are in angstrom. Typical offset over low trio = 0.70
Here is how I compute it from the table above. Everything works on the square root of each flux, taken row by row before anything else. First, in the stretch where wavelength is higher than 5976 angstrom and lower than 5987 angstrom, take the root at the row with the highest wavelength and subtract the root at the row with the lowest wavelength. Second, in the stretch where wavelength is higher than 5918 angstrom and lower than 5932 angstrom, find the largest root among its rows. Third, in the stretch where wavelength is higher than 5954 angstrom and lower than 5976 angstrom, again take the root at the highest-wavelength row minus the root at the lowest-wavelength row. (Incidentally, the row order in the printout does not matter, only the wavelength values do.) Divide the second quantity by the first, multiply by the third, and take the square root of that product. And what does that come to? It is 3.2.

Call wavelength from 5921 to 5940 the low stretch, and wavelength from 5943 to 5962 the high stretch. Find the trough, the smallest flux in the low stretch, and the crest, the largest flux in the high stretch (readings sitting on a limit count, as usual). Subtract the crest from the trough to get -2.2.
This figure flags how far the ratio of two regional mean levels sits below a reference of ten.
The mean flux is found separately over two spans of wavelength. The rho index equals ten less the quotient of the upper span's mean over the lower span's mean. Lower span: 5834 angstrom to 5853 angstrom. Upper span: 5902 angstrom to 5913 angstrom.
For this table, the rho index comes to 8.99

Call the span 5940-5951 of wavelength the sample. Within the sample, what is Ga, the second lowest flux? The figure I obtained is 17.98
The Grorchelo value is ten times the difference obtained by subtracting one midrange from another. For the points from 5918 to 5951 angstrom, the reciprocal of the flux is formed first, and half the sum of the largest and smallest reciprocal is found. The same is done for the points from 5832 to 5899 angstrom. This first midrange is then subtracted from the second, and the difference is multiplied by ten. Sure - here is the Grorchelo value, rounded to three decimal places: 0.014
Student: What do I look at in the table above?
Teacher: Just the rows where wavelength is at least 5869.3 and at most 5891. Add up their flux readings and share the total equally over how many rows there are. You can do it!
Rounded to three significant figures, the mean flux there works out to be 18.1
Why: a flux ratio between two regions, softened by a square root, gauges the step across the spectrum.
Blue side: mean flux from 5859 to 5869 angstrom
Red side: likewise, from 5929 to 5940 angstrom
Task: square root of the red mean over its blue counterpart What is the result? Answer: 0.99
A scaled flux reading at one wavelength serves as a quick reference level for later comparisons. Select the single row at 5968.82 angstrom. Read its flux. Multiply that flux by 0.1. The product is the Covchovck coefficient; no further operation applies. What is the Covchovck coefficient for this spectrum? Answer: 1.78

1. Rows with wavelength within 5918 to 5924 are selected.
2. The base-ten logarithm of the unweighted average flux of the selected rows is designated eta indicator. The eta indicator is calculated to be 1.24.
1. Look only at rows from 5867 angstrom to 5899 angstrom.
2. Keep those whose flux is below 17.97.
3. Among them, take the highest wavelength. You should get 5897.78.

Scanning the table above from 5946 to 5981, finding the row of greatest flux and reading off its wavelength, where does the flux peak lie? 5960.58 angstrom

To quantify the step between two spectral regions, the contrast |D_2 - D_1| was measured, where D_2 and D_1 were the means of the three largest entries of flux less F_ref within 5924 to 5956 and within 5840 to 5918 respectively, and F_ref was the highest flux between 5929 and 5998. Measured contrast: 0.0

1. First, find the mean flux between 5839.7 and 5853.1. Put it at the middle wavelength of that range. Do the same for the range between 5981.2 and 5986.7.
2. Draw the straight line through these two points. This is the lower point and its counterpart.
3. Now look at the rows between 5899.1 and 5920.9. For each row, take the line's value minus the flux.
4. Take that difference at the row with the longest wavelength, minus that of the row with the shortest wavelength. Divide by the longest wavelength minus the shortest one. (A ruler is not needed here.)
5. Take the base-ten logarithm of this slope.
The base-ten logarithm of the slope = -1.5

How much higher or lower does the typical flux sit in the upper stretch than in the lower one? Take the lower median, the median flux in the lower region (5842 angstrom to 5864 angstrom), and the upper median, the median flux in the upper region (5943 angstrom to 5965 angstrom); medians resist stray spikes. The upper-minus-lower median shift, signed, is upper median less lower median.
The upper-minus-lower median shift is 0.3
